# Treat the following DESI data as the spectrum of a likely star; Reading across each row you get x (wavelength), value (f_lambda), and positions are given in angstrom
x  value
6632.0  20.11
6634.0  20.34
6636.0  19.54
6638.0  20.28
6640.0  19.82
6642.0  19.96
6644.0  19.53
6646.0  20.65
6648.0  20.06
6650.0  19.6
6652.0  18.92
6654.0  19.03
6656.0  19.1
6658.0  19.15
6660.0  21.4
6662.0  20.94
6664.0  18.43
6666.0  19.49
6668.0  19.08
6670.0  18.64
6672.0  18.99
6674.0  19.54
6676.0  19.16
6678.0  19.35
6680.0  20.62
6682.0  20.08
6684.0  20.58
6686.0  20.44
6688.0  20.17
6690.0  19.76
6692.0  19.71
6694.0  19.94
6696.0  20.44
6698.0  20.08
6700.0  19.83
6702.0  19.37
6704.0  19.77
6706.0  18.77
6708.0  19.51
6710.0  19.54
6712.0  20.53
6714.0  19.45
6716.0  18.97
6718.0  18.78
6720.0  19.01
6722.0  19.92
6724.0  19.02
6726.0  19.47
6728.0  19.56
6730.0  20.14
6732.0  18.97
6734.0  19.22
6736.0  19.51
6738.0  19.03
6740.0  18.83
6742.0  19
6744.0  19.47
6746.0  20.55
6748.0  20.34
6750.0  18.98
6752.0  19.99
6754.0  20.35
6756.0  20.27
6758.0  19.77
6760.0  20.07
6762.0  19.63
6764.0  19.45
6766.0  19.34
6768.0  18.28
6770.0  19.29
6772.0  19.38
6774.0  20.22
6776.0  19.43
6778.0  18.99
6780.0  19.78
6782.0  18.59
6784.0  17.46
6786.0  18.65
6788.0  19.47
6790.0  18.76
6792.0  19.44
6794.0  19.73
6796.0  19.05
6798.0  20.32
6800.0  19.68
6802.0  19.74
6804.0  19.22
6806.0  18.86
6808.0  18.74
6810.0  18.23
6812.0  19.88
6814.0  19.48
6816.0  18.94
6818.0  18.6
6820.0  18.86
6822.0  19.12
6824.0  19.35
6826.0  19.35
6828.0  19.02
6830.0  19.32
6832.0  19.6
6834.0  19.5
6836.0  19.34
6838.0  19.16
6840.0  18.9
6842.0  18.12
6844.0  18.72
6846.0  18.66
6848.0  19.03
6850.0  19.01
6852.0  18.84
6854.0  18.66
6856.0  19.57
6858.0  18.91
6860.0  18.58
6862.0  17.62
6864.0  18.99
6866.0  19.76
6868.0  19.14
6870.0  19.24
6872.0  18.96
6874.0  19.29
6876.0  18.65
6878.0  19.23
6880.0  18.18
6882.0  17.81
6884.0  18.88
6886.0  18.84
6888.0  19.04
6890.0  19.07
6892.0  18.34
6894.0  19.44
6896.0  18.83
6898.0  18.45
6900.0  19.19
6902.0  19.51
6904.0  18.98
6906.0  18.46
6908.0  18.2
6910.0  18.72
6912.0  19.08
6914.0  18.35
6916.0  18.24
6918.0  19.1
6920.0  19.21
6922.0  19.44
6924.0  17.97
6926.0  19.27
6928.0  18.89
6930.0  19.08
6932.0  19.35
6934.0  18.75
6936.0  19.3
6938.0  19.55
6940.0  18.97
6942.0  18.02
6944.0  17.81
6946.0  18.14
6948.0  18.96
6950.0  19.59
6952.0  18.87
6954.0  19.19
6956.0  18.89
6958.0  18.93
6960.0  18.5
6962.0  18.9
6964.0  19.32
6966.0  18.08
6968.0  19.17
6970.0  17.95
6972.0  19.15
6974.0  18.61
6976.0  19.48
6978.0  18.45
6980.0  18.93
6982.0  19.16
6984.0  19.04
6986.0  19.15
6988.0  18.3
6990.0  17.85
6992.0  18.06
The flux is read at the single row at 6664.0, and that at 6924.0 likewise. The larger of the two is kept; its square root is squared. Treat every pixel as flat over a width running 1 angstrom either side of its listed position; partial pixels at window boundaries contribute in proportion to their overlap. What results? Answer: 18.4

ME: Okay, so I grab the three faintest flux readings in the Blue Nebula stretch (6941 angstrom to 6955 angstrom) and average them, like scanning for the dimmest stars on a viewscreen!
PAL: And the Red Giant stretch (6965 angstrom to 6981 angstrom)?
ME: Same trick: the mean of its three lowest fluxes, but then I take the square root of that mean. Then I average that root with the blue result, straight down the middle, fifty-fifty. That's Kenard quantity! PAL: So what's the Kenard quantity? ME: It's 11.13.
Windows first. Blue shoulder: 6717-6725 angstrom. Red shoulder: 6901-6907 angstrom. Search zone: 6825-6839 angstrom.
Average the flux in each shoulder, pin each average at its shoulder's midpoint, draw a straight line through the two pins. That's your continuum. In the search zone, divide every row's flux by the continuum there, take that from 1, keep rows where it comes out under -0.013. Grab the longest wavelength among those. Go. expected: 6836.0 angstrom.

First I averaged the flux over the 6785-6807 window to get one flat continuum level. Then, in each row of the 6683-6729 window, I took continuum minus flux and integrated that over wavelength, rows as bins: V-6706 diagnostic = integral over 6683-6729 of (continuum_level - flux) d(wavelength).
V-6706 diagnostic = -15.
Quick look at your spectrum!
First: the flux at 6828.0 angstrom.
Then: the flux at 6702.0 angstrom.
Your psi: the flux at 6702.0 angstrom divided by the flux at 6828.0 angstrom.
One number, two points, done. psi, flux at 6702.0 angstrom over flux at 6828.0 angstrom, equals 1.02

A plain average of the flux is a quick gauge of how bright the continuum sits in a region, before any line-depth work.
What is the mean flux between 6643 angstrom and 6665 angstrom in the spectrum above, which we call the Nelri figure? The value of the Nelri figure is 19.7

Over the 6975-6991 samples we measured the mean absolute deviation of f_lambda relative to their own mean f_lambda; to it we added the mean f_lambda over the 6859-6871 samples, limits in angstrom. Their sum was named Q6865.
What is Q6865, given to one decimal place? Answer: 19.3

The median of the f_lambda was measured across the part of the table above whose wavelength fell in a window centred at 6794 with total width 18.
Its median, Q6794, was 19.5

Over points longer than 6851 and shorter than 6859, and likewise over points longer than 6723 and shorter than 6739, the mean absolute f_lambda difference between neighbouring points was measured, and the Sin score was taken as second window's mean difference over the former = 0.8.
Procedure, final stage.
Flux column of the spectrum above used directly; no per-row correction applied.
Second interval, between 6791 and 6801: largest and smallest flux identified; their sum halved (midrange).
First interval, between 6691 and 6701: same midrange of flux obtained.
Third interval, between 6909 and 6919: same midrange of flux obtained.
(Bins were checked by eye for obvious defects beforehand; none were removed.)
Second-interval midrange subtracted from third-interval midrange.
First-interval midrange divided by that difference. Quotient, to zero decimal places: -20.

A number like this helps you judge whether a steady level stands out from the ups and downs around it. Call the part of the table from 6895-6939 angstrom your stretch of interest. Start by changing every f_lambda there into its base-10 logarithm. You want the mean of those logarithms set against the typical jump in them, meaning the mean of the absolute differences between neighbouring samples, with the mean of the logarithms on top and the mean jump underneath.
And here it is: 109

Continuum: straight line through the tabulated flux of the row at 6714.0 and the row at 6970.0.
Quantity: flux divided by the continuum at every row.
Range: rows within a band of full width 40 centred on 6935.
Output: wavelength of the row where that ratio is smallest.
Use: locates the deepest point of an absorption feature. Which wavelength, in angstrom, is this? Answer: 6944.0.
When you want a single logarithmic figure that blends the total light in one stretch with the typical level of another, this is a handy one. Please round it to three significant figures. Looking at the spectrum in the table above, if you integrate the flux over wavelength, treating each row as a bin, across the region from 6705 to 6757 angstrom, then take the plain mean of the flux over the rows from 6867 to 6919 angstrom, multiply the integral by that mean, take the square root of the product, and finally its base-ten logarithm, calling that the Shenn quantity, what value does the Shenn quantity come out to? 2.14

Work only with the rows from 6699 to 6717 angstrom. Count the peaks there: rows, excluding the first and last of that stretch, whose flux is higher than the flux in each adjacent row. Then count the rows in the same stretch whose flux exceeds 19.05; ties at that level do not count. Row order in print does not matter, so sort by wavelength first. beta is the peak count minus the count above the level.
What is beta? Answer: -5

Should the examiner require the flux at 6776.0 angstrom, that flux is 19.43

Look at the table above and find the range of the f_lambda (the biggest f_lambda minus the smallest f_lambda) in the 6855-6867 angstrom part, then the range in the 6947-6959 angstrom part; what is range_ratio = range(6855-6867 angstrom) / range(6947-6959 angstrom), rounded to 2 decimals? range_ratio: 2.97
